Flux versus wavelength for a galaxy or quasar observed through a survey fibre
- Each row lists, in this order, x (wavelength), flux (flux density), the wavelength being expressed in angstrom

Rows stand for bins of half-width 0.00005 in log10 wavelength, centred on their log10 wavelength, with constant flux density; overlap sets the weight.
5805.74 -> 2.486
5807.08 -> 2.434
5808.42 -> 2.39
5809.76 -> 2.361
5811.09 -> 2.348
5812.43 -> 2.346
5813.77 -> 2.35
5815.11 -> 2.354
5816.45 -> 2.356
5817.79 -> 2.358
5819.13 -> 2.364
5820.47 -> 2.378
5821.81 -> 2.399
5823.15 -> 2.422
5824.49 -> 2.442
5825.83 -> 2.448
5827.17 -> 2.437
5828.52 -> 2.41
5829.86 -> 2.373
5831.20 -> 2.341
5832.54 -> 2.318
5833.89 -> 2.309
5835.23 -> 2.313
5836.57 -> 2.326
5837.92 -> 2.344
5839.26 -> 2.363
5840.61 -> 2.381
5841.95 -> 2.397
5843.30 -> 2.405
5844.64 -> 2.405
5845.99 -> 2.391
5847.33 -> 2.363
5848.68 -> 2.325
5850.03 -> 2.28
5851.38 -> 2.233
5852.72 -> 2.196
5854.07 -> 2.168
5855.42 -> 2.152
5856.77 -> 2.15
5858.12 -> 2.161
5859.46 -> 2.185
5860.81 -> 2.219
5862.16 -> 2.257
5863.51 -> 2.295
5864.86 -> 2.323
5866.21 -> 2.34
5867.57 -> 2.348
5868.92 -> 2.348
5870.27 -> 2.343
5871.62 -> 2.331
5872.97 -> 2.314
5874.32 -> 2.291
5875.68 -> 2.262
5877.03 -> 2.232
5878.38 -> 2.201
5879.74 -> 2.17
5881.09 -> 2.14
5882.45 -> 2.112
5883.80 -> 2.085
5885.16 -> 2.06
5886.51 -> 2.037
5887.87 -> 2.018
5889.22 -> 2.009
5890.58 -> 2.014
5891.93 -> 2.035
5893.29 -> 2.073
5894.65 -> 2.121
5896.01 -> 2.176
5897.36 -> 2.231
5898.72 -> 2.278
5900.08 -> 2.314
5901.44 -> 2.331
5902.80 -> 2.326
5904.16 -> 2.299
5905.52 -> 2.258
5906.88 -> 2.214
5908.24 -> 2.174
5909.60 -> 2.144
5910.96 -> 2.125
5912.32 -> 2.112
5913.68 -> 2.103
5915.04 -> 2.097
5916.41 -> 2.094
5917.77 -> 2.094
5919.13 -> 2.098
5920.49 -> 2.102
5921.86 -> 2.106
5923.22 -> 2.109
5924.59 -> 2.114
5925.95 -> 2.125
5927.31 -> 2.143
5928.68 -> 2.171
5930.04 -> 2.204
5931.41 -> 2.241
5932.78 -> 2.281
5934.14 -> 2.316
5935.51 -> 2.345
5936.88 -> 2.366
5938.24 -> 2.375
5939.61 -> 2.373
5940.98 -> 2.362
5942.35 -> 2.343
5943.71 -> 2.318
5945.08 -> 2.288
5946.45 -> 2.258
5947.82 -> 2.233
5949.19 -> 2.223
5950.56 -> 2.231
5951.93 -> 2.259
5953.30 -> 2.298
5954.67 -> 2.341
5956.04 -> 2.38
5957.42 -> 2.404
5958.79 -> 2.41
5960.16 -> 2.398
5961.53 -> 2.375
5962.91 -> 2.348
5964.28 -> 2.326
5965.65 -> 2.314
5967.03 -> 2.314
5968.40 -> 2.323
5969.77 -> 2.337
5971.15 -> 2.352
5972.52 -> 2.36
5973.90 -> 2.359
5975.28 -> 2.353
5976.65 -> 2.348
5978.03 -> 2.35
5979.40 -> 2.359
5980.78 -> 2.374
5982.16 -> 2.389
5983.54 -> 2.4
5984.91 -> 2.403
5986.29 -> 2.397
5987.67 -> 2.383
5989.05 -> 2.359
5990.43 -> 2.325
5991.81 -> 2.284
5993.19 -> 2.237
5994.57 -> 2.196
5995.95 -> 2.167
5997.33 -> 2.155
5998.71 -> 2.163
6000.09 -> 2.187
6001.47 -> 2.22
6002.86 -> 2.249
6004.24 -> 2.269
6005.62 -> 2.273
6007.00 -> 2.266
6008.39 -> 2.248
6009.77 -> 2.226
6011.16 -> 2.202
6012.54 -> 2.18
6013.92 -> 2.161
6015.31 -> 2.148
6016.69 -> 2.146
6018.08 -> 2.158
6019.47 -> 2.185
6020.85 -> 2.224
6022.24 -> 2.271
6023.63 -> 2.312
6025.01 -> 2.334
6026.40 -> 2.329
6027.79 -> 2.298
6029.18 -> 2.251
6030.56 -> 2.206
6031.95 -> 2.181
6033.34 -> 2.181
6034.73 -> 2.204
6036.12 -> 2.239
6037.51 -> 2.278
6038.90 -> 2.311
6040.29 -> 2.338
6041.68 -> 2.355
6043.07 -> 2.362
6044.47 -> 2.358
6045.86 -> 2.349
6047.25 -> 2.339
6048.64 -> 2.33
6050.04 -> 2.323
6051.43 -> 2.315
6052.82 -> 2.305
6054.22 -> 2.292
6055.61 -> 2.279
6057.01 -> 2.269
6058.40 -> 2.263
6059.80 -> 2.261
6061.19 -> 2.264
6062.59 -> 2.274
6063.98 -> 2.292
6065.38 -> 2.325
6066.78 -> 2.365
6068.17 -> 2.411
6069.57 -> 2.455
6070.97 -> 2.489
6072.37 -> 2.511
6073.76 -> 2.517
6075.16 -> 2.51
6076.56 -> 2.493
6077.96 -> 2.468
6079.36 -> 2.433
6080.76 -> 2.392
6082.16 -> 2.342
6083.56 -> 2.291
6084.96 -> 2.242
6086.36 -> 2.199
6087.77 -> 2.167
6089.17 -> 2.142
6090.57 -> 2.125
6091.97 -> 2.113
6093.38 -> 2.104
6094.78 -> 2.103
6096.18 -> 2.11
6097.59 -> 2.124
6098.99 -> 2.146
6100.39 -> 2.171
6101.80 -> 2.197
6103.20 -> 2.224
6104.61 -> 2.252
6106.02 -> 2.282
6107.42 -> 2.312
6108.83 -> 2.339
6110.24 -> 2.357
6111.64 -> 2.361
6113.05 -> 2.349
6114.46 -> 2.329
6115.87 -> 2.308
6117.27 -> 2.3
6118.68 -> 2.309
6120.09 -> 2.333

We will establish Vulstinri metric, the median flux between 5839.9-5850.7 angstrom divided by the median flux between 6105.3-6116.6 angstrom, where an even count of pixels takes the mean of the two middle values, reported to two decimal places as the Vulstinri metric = 1.02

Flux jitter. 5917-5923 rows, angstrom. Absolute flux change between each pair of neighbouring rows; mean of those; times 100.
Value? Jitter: 0.40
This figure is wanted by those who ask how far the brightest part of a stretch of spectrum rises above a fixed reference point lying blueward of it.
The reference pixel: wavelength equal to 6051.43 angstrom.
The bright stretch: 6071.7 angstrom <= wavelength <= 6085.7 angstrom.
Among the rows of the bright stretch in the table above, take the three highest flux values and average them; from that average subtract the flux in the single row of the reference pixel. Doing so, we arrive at 0.20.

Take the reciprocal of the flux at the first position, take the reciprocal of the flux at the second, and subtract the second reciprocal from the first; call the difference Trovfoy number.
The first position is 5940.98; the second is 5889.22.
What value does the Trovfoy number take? -0.07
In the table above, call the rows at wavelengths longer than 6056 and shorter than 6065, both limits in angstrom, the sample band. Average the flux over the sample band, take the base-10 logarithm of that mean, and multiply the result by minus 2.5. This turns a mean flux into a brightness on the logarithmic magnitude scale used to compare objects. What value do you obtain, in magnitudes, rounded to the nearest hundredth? -0.89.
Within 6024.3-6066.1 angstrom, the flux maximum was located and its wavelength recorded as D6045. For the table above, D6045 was 6043.07 angstrom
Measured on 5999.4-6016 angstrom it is 6005.62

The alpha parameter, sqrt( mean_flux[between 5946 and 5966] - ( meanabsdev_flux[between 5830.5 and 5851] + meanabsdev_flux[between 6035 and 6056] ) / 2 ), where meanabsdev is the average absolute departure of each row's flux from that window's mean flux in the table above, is 1.513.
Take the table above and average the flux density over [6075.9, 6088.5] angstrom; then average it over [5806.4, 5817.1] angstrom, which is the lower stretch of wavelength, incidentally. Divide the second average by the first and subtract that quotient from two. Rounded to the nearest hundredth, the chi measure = 0.99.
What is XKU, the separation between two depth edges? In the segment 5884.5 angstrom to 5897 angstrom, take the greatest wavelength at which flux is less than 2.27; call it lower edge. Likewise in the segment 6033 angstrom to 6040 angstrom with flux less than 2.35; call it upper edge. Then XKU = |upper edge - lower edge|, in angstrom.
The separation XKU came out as 142.9 angstrom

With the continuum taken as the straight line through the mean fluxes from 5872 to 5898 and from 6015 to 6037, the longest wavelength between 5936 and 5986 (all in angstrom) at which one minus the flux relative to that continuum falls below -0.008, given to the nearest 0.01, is 5984.91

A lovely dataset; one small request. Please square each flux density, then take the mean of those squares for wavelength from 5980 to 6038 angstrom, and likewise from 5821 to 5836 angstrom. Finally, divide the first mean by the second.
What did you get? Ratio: 0.895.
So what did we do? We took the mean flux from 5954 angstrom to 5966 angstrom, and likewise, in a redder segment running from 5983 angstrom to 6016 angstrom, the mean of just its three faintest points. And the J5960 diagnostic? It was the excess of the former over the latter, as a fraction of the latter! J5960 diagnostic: 0.10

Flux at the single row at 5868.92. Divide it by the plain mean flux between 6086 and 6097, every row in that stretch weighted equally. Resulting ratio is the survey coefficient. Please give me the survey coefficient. 1.10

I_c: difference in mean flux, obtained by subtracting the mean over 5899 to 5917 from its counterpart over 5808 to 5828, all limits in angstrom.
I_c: 0.18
